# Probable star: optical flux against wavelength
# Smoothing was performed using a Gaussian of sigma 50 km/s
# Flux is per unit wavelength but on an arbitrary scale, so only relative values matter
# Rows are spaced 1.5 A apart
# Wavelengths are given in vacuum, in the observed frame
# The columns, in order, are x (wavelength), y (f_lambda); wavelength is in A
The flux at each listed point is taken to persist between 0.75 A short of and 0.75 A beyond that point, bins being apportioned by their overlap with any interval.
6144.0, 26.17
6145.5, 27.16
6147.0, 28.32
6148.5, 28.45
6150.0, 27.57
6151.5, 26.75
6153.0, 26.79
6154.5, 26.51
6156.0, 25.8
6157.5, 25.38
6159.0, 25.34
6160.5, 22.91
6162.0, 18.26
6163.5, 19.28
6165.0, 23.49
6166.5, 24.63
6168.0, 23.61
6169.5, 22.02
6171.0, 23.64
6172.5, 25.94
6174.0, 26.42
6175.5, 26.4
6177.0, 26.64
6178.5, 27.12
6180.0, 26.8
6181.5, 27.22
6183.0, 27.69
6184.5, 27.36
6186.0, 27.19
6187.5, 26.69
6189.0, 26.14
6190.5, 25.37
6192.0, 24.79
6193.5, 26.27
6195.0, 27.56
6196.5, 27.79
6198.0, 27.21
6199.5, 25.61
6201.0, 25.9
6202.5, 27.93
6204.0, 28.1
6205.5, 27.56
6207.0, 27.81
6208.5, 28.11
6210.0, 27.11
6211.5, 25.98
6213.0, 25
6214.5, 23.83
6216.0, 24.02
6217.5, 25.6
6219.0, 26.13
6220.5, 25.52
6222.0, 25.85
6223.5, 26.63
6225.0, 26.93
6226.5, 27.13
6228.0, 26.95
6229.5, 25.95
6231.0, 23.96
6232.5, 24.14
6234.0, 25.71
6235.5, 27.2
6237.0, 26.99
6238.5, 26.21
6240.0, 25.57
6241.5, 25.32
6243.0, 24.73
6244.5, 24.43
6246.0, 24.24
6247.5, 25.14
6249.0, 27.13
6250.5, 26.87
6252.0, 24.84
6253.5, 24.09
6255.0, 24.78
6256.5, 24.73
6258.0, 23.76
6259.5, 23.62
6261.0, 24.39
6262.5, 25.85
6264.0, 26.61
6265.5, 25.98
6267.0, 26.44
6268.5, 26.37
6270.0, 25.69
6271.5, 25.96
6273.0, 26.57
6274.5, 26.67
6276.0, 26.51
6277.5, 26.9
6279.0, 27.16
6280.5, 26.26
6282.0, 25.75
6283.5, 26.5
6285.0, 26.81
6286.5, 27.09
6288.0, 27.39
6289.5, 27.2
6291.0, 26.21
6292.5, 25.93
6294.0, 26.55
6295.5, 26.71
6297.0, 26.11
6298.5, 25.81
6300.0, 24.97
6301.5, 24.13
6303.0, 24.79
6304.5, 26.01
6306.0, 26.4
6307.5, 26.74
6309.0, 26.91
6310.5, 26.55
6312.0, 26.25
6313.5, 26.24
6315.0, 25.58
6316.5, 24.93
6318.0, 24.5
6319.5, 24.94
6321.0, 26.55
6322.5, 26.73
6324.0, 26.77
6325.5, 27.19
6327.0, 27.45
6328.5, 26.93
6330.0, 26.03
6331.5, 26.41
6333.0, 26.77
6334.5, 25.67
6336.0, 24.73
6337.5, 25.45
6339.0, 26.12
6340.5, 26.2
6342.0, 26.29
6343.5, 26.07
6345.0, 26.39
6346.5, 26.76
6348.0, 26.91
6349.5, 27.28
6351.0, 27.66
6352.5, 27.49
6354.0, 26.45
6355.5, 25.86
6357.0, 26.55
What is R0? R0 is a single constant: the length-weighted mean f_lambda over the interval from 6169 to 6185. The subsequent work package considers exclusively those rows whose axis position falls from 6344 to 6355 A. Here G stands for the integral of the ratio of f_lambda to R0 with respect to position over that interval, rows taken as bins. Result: 11 A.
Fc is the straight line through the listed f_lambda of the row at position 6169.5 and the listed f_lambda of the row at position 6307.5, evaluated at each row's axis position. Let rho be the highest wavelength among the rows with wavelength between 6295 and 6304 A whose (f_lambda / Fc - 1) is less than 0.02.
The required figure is 6303.0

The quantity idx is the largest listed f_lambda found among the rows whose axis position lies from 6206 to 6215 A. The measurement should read 28.11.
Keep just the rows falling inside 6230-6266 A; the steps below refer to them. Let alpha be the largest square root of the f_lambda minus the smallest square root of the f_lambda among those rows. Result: 0.36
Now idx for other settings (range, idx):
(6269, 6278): 26.9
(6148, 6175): 28.45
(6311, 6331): 27.45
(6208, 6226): 28.11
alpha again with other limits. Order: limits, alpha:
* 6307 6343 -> 0.29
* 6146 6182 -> 1.06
